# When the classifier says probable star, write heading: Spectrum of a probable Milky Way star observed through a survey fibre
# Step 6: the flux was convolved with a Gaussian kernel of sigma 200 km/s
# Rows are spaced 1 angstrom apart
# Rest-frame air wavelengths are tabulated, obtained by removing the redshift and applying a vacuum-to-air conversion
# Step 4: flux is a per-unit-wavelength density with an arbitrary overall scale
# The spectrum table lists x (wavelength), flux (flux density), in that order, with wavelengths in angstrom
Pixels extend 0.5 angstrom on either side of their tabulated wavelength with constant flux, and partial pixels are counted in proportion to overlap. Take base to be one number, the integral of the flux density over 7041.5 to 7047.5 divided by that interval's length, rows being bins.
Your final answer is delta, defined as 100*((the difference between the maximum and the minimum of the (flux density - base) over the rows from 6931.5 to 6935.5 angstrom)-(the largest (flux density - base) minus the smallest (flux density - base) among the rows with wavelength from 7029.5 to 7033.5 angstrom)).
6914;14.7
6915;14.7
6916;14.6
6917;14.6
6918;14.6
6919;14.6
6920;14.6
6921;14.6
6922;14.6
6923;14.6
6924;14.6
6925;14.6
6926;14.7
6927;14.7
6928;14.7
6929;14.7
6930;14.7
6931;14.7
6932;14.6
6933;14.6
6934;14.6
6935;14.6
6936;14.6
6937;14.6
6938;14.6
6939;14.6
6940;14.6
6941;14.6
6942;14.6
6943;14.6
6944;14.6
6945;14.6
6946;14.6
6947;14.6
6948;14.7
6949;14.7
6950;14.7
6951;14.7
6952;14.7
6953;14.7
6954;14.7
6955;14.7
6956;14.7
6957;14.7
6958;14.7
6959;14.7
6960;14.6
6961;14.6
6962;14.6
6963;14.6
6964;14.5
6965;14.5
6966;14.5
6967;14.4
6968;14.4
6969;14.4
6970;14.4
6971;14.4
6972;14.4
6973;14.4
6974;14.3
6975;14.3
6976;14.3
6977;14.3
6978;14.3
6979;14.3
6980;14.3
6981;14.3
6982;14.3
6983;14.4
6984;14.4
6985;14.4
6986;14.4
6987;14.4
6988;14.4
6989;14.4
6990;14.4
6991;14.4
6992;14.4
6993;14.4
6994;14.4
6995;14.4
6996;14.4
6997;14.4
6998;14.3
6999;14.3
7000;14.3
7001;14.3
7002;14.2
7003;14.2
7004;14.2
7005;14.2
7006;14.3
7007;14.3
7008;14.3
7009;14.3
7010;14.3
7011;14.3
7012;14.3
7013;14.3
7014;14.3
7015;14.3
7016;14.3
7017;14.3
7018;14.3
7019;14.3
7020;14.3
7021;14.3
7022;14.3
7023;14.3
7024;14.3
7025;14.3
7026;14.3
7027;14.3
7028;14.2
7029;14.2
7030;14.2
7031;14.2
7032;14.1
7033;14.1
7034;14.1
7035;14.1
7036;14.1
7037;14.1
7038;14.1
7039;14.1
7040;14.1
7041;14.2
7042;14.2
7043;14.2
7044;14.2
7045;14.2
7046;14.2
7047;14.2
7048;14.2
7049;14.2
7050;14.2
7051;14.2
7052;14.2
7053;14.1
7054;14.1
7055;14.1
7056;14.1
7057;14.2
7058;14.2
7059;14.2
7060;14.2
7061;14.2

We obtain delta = -10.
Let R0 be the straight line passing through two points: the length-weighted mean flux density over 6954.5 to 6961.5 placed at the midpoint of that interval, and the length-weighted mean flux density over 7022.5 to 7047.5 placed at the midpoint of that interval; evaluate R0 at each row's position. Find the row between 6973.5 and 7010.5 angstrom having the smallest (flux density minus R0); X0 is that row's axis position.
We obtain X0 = 6974 angstrom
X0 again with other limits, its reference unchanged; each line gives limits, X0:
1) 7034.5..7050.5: 7035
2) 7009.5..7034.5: 7032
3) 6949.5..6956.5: 6950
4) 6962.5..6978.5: 6974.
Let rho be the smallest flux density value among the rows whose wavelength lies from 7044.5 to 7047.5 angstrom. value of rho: 14.2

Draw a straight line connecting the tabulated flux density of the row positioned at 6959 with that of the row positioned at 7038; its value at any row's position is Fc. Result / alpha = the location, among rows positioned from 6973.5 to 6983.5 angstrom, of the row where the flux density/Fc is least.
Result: 6974 angstrom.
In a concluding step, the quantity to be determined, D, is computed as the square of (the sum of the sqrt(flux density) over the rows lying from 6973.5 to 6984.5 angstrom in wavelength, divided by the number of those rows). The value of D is 14.3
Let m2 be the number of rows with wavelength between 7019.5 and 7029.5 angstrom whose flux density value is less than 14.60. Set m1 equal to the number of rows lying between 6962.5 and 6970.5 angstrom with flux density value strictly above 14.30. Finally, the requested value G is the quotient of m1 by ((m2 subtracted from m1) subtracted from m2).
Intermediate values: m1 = 8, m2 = 10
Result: 0.7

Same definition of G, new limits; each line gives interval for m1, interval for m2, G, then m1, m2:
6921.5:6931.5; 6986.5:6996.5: 1.0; 10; 10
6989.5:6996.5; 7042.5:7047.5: 2.3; 7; 5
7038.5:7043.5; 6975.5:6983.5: 0.0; 0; 8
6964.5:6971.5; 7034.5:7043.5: 0.6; 7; 9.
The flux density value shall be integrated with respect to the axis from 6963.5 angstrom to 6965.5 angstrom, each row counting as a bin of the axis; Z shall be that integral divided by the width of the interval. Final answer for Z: 14.5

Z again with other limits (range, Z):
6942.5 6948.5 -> 14.6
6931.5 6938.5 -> 14.6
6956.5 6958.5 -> 14.7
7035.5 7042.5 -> 14.1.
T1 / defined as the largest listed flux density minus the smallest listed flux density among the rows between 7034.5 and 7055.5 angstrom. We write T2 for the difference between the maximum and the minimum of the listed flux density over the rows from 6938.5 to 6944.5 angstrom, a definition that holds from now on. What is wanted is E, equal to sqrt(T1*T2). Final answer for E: 0.000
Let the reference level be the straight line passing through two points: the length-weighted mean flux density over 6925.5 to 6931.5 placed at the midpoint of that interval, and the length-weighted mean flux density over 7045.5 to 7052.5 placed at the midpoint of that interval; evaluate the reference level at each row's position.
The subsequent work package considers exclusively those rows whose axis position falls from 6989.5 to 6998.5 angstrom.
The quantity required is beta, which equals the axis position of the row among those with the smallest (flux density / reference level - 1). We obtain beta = 6998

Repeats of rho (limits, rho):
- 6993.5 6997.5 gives 14.4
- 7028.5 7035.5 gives 14.1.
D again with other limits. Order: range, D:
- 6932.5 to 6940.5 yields 14.6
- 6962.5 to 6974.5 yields 14.4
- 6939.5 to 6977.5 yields 14.6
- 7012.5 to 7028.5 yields 14.3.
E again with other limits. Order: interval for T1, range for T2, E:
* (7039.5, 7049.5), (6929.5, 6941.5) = 0.100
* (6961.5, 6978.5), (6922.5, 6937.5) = 0.173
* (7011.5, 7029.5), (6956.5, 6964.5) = 0.141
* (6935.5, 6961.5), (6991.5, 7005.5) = 0.141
